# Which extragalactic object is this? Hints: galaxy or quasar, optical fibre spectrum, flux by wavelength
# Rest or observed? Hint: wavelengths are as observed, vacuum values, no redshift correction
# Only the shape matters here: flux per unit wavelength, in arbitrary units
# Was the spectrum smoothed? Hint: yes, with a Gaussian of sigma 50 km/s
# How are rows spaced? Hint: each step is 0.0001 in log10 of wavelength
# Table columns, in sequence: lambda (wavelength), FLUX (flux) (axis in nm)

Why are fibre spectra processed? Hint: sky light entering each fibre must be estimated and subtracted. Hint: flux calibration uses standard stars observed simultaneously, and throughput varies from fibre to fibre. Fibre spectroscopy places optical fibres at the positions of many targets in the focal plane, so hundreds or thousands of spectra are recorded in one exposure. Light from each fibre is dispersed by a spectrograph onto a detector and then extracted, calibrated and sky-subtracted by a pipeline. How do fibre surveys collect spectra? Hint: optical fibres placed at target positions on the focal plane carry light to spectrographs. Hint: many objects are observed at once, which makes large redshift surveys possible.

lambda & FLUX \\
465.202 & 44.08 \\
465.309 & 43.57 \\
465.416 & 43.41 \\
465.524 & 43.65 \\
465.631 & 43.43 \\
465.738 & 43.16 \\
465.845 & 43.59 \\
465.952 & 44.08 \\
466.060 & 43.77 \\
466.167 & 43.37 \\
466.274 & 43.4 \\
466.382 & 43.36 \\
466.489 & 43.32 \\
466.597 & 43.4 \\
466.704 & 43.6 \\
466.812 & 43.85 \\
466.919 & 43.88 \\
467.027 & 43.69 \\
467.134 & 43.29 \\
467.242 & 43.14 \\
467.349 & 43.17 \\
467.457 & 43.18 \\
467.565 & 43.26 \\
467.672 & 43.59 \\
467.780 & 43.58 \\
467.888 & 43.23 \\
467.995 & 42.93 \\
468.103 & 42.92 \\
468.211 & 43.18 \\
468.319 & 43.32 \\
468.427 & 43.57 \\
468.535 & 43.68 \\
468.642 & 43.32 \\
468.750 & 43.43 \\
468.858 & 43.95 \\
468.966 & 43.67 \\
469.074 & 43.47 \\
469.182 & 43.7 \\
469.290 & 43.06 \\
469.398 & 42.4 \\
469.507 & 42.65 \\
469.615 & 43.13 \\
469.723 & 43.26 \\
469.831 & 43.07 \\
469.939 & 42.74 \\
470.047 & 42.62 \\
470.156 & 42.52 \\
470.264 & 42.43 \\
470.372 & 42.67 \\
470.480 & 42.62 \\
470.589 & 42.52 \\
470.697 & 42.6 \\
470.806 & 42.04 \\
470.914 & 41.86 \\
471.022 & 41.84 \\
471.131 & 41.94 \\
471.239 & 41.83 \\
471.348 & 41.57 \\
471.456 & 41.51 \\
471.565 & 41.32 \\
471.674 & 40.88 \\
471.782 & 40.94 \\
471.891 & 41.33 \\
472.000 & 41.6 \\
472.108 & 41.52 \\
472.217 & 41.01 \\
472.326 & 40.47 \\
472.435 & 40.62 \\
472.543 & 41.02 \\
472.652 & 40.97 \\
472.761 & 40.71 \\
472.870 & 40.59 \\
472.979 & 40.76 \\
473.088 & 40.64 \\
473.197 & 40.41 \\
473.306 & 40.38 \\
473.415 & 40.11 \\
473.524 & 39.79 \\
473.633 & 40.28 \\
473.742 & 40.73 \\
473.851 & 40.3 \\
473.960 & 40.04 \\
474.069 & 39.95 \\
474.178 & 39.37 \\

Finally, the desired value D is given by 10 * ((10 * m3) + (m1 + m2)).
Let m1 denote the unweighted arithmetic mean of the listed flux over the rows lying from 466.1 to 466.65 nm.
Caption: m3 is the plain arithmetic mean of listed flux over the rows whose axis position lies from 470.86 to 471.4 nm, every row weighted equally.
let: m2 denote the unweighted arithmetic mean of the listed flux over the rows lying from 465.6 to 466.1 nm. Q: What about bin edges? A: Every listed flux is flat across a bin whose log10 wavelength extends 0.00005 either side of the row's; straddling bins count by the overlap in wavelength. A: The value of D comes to 5051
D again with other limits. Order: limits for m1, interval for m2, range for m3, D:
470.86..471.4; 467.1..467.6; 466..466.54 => 5195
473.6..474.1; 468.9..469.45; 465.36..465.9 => 5180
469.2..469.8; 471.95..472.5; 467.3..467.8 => 5175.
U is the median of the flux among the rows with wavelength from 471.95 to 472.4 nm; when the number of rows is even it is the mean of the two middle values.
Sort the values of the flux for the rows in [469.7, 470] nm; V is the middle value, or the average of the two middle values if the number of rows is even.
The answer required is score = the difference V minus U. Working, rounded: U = 41.3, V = 43.1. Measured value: 2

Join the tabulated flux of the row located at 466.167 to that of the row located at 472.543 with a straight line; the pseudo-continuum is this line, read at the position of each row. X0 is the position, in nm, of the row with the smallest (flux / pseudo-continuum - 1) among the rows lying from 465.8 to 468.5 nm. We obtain 466.167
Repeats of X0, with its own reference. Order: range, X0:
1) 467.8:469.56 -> 469.398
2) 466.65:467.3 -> 467.242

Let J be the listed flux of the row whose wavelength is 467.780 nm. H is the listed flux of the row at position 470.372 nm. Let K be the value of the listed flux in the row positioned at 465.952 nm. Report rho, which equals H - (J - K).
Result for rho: 43.2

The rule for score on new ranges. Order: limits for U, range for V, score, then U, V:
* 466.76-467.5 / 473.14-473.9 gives -3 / 43.3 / 40.3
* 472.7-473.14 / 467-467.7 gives 3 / 40.7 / 43.3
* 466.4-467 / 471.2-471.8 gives -2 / 43.6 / 41.4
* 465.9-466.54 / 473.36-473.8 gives -3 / 43.4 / 40.2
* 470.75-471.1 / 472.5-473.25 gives -1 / 41.9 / 40.7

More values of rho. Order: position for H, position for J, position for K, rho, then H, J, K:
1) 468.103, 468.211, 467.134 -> 43.0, 42.92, 43.18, 43.29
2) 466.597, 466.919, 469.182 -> 43.2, 43.4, 43.88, 43.7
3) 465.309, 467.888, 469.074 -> 43.8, 43.57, 43.23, 43.47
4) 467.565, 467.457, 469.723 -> 43.3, 43.26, 43.18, 43.26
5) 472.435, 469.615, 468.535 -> 41.2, 40.62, 43.13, 43.68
